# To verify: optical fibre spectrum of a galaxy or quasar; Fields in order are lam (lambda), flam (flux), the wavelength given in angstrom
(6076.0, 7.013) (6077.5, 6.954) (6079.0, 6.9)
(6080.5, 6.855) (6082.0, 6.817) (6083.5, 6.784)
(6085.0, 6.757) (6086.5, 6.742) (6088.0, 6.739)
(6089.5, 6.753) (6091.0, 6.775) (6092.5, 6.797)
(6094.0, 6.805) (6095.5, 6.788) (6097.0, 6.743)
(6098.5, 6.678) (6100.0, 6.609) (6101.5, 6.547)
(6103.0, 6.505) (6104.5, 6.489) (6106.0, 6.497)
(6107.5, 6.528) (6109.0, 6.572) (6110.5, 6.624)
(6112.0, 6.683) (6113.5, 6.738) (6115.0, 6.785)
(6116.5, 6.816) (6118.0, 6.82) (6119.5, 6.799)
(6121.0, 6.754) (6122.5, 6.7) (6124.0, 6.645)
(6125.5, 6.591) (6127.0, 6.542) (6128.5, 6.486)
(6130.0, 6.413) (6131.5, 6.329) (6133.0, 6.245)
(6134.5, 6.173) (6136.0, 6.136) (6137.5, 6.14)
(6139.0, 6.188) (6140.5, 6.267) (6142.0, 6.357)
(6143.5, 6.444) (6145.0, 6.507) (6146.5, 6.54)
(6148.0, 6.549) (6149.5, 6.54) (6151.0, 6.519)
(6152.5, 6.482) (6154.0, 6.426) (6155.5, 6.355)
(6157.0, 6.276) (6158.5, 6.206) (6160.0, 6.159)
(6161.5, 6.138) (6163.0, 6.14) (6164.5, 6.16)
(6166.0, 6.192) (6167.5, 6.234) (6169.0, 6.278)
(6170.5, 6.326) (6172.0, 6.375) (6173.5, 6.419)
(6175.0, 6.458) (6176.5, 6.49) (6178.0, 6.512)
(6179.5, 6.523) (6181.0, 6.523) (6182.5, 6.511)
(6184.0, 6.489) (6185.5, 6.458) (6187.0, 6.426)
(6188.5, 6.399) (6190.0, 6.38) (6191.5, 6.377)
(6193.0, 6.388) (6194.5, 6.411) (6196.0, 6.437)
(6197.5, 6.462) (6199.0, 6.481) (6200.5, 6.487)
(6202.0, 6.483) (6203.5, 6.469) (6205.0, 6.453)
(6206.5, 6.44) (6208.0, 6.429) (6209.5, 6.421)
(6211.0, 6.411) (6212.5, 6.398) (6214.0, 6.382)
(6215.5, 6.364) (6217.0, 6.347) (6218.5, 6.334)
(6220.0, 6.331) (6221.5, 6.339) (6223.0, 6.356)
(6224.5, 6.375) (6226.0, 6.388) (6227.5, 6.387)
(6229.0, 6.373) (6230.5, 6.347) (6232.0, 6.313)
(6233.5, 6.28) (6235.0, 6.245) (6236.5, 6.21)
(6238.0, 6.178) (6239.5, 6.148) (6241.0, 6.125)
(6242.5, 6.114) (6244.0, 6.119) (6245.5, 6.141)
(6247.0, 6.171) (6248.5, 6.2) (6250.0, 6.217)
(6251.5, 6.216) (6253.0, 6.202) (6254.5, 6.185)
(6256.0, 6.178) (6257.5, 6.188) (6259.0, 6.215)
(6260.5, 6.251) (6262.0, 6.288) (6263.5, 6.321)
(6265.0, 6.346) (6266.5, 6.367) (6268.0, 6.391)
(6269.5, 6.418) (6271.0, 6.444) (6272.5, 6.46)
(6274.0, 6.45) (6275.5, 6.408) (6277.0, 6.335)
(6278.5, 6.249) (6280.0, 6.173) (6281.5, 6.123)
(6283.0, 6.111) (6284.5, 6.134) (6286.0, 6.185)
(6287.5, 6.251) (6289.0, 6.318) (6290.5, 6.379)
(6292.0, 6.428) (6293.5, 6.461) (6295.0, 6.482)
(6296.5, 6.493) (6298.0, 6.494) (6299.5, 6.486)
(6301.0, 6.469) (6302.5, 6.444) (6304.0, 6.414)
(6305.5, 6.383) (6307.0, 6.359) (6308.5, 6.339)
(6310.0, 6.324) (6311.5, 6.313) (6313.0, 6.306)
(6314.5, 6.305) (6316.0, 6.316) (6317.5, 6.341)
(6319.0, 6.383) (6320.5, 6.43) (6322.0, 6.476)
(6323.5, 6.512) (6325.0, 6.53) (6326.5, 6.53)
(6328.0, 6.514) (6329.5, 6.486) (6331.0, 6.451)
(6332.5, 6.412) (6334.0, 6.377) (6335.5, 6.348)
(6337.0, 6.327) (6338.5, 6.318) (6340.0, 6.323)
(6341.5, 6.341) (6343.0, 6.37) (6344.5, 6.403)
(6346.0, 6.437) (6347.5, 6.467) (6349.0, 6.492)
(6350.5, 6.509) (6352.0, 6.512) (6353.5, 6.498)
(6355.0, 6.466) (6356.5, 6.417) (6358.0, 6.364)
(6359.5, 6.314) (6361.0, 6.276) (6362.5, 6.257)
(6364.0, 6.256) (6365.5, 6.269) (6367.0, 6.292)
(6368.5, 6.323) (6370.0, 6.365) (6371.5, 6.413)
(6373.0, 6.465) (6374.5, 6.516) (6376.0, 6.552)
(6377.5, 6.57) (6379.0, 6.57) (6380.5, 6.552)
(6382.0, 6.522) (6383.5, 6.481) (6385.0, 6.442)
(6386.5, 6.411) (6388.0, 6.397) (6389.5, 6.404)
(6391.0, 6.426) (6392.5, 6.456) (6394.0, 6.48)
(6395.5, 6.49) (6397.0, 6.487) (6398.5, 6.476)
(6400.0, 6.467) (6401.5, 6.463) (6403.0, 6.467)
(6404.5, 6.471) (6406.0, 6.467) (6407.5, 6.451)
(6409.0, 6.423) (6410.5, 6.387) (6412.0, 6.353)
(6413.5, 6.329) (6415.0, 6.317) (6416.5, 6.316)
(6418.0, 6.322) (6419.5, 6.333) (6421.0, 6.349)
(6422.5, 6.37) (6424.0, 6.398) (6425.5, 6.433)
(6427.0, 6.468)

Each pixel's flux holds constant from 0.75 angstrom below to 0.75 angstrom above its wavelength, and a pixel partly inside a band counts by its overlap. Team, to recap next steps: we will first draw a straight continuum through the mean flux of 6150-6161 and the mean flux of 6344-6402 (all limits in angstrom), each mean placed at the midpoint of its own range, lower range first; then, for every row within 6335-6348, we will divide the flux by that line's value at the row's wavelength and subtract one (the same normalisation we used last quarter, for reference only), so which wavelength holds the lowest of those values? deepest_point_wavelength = 6338.5 angstrom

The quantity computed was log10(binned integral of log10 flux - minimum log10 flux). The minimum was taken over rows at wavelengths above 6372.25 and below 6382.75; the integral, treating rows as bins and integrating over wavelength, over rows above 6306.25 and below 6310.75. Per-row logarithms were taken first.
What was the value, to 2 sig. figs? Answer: 0.45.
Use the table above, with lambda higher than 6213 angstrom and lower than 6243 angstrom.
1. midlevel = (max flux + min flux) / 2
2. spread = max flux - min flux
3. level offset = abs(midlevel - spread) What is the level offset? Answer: 5.98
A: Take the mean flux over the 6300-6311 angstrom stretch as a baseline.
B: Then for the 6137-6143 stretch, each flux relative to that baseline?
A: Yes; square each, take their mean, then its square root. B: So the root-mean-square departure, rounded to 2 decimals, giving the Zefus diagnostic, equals 0.17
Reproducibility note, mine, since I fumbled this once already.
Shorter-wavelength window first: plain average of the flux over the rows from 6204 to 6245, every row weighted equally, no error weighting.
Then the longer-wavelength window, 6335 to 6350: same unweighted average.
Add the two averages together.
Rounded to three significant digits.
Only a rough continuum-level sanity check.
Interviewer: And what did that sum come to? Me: 12.7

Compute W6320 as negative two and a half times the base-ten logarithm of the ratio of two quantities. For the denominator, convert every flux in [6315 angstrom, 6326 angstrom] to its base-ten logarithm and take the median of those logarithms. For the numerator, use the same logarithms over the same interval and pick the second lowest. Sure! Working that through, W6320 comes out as 0.008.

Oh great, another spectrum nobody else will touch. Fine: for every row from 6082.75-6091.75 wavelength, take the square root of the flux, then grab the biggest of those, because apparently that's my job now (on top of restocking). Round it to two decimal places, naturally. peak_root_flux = 2.60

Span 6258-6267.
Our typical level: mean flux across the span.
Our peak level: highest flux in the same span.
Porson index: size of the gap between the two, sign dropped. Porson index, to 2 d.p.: 0.07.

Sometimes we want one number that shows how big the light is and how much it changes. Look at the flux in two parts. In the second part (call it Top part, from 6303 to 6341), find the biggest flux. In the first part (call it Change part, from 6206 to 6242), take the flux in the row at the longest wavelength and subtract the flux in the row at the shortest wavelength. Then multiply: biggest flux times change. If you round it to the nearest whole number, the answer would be -2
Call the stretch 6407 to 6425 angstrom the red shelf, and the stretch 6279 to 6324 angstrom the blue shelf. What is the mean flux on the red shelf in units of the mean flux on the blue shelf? 1.00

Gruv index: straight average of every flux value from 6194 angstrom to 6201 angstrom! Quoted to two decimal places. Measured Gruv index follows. 6.46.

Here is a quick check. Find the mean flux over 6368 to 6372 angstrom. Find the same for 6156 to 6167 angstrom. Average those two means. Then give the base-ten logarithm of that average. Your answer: 0.798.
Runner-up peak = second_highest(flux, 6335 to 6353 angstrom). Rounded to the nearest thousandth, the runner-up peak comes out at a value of 6.509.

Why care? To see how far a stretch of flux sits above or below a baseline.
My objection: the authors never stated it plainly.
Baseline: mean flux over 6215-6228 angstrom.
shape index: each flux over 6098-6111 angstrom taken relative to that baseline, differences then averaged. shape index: 0.20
